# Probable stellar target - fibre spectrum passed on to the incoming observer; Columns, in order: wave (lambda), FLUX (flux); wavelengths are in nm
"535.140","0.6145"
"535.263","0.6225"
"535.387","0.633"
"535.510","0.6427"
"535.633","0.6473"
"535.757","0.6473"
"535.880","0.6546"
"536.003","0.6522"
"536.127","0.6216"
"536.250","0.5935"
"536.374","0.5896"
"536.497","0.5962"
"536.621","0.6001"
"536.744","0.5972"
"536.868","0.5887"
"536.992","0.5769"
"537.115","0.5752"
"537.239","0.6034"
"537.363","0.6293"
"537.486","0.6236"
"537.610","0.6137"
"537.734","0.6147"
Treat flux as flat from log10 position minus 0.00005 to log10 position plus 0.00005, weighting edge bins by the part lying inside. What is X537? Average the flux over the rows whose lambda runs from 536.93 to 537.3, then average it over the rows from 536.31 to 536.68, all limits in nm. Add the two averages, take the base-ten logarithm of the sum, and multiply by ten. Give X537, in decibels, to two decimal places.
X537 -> 0.72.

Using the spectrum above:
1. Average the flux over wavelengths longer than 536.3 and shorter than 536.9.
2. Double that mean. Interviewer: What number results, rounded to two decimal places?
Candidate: 1.19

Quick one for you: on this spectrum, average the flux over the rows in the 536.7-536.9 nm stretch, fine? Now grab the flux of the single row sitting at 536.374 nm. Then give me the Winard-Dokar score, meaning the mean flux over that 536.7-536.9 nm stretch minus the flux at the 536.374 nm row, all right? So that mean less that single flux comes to 0.00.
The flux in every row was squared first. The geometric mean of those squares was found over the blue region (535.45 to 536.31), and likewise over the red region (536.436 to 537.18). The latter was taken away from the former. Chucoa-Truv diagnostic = 0.058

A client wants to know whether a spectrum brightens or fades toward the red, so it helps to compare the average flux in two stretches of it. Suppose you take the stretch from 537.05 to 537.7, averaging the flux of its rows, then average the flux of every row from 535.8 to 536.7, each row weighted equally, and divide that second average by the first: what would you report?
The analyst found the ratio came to 1.01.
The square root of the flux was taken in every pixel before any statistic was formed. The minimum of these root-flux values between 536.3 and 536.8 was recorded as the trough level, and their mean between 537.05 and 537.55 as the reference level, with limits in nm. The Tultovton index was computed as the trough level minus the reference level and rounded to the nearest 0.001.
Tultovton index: -0.012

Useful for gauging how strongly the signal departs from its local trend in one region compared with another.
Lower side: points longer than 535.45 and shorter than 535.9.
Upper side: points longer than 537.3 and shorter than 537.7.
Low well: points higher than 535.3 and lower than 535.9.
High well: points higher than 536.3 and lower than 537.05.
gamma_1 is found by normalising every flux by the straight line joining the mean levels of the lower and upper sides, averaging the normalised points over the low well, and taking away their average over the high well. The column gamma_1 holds 0.06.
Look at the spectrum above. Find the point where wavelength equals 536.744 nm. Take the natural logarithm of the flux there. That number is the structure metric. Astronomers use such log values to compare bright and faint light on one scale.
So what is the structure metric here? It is -0.516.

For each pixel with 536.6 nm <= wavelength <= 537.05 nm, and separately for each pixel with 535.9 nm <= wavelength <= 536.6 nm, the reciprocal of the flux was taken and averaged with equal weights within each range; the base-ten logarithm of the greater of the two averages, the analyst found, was 0.229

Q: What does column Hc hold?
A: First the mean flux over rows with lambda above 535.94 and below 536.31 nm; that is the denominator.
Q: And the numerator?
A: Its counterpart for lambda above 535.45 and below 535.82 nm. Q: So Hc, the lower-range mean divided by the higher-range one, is 1.04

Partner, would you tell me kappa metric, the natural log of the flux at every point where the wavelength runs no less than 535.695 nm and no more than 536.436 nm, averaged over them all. -0.47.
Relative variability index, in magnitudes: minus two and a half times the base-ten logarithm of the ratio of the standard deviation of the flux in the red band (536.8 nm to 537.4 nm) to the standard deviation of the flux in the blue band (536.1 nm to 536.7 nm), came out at -0.63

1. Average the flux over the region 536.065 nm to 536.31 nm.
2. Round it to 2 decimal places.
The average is 0.61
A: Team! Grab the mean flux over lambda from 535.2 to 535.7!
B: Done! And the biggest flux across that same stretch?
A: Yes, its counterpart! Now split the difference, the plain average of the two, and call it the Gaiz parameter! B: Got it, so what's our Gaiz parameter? 0.642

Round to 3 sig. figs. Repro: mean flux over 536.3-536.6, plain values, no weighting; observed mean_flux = 0.593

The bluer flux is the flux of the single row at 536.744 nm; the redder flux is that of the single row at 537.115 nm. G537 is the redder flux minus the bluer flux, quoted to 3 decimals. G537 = -0.022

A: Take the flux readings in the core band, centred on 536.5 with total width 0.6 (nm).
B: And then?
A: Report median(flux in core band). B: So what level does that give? 0.596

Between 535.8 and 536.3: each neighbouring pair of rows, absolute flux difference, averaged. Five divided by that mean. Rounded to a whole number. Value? 245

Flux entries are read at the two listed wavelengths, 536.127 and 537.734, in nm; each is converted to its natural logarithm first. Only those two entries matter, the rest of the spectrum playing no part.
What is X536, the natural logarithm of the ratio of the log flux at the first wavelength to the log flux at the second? -0.02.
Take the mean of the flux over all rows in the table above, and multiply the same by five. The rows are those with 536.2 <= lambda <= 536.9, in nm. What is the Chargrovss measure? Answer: 2.97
